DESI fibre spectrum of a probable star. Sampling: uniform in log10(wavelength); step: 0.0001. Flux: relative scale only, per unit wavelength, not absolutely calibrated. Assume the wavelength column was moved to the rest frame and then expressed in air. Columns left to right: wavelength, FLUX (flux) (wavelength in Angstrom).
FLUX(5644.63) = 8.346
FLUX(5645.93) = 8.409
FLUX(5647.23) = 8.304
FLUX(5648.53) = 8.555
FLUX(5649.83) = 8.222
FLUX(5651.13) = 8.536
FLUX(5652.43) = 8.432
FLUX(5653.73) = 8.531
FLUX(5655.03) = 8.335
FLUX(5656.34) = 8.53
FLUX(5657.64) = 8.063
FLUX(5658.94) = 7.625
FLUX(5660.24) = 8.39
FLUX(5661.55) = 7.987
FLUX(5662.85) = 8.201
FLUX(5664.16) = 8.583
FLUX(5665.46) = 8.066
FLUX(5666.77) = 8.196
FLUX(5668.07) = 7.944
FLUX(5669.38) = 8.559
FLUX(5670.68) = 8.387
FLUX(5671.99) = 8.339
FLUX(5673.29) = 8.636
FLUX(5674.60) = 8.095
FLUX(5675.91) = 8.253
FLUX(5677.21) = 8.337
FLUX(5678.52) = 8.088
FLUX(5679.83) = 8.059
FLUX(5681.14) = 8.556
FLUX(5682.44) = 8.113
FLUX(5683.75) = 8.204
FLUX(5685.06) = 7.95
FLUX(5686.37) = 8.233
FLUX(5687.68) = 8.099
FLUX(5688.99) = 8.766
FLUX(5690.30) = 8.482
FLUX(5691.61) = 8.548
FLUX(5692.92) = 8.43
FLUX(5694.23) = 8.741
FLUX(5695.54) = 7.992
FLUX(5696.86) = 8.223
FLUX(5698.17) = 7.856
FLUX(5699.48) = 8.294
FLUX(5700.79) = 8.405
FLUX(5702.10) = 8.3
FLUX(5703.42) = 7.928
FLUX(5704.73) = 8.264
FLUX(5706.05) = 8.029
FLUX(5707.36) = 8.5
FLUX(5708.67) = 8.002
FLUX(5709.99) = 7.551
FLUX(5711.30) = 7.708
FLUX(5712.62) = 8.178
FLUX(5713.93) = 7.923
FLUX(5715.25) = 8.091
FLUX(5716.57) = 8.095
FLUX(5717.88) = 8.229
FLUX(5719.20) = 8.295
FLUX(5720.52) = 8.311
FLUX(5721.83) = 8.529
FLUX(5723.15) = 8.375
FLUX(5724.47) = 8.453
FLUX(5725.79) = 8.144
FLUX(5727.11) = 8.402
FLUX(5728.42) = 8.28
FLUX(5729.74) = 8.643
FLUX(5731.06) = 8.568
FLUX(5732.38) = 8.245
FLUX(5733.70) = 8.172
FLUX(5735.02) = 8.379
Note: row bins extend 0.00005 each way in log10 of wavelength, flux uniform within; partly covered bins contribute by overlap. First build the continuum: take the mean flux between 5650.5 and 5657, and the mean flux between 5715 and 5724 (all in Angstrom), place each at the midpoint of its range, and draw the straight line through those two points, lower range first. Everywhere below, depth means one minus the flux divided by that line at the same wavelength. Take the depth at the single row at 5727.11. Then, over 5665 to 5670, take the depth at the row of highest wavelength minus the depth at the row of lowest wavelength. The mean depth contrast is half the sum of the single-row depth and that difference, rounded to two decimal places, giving -0.04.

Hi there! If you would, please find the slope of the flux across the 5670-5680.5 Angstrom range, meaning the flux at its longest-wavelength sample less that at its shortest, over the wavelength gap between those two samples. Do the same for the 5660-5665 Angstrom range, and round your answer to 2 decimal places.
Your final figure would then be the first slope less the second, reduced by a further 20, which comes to -20.09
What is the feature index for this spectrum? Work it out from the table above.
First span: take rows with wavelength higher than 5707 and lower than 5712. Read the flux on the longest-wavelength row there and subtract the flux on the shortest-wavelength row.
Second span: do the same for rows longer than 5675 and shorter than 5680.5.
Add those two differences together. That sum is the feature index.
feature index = -1.0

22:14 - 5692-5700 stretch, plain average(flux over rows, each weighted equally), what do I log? 8.26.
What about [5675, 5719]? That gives 8.19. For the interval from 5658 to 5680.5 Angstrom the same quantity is 8.22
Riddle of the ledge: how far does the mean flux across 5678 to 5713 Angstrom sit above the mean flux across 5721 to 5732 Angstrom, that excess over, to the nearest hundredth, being -0.22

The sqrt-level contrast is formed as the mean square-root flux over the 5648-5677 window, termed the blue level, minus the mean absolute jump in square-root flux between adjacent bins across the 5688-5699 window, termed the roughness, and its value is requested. 2.83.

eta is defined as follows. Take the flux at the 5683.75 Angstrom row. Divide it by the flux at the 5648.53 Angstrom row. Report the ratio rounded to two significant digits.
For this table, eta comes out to 0.96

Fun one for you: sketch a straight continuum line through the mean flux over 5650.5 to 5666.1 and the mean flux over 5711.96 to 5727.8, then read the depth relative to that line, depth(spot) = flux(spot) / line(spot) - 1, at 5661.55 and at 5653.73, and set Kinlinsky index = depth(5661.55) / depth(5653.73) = -1.1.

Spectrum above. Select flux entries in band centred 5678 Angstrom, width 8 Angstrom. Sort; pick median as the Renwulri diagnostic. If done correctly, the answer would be 8.17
